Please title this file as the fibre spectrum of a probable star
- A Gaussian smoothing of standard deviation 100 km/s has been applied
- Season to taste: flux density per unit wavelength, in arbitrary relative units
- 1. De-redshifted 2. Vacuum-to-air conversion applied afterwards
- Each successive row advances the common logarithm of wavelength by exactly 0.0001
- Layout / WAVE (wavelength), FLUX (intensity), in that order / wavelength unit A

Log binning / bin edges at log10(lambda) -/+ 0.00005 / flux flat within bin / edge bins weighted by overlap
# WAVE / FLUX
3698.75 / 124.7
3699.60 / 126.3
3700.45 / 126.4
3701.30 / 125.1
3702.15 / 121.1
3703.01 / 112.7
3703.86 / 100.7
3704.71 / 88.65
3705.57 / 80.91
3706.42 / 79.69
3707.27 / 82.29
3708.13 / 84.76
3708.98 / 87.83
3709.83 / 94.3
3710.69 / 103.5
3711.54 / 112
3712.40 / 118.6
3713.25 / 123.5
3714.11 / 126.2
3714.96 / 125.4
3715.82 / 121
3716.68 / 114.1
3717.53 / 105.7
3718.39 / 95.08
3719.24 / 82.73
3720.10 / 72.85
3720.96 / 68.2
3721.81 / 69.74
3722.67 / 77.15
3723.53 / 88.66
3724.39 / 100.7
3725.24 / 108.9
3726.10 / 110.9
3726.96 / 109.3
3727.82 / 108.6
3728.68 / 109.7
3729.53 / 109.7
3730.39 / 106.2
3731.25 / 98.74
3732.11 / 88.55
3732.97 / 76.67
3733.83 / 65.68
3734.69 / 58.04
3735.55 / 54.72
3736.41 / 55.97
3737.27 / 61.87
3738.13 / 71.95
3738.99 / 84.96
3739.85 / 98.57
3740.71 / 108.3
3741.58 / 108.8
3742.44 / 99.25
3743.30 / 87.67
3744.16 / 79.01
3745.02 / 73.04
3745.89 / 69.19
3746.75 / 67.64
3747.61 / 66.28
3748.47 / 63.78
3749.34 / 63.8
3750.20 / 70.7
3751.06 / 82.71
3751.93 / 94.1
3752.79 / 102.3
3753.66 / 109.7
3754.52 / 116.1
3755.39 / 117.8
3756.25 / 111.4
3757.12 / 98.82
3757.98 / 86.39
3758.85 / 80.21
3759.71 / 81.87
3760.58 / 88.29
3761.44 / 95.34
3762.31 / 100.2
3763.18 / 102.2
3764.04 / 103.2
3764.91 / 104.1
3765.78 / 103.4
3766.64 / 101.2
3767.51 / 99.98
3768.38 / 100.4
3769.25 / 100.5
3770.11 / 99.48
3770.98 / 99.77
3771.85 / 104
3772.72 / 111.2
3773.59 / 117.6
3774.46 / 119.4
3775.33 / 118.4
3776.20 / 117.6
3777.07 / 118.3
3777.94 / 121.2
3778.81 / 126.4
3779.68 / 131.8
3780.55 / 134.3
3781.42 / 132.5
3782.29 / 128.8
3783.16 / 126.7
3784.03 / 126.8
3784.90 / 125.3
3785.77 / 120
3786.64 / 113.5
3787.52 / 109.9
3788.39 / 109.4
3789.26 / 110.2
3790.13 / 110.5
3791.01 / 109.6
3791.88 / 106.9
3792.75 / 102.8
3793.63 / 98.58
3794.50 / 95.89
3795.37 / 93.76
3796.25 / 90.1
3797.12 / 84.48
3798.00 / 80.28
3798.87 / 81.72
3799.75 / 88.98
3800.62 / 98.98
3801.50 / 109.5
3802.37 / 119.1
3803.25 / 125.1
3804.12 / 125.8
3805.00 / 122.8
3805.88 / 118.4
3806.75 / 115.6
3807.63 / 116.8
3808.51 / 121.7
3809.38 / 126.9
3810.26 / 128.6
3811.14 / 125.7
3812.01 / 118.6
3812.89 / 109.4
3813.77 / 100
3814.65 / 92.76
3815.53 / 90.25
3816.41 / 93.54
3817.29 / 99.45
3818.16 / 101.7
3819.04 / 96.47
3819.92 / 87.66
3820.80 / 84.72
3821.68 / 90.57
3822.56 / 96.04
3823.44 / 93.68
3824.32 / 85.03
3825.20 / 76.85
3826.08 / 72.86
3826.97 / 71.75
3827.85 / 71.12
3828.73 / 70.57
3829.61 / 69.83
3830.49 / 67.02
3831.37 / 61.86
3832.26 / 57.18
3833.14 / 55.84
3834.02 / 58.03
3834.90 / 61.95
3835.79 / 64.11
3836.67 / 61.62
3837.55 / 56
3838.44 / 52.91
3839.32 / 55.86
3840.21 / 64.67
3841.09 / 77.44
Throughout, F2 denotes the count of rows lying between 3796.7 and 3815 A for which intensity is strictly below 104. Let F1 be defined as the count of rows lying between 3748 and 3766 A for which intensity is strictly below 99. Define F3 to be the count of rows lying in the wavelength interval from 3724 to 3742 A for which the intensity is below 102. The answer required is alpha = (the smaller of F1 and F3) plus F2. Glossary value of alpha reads 18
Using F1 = 11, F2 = 7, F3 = 12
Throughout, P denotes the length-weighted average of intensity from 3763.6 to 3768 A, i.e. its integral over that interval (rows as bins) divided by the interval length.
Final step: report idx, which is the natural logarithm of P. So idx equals 4.63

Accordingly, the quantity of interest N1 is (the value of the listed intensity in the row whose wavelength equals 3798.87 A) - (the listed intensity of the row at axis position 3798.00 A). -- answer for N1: 1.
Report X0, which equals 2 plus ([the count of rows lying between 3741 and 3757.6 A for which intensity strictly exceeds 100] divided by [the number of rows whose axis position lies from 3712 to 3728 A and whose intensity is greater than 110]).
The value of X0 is 2.9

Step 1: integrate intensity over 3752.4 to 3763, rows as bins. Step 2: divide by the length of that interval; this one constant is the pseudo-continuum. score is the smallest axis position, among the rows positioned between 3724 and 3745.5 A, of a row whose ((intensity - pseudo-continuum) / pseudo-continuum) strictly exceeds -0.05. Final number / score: 3724.39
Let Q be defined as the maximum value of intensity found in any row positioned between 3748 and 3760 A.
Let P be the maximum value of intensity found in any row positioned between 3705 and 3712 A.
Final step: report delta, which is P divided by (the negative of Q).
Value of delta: -0.95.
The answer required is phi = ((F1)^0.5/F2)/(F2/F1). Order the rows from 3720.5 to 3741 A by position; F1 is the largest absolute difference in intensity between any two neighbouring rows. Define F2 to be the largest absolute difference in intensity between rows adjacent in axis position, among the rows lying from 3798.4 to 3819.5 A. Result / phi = 0.45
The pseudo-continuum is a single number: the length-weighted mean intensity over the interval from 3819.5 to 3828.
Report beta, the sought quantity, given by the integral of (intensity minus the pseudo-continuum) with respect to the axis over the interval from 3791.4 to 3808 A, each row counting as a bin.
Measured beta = 342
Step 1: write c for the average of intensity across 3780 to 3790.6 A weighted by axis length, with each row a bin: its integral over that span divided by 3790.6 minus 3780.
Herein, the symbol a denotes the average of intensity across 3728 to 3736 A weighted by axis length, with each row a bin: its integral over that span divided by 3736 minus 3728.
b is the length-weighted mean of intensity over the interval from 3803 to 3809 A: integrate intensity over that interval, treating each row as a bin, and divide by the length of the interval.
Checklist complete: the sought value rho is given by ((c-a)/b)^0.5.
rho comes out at 0.536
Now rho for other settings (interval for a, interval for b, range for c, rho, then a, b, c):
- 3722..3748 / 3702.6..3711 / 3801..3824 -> 0.483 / 86.7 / 91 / 108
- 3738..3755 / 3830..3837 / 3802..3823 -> 0.606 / 86.2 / 61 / 109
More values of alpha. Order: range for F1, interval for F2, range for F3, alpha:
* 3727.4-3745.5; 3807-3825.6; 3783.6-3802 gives 23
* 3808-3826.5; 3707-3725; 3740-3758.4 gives 25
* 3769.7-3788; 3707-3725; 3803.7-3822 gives 13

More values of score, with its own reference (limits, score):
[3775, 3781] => 3775.33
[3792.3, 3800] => 3792.75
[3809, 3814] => 3809.38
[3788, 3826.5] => 3788.39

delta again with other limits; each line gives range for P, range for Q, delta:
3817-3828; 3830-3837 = -1.52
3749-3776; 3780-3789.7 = -0.89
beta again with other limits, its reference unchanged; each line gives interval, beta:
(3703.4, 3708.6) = 16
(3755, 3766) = 158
